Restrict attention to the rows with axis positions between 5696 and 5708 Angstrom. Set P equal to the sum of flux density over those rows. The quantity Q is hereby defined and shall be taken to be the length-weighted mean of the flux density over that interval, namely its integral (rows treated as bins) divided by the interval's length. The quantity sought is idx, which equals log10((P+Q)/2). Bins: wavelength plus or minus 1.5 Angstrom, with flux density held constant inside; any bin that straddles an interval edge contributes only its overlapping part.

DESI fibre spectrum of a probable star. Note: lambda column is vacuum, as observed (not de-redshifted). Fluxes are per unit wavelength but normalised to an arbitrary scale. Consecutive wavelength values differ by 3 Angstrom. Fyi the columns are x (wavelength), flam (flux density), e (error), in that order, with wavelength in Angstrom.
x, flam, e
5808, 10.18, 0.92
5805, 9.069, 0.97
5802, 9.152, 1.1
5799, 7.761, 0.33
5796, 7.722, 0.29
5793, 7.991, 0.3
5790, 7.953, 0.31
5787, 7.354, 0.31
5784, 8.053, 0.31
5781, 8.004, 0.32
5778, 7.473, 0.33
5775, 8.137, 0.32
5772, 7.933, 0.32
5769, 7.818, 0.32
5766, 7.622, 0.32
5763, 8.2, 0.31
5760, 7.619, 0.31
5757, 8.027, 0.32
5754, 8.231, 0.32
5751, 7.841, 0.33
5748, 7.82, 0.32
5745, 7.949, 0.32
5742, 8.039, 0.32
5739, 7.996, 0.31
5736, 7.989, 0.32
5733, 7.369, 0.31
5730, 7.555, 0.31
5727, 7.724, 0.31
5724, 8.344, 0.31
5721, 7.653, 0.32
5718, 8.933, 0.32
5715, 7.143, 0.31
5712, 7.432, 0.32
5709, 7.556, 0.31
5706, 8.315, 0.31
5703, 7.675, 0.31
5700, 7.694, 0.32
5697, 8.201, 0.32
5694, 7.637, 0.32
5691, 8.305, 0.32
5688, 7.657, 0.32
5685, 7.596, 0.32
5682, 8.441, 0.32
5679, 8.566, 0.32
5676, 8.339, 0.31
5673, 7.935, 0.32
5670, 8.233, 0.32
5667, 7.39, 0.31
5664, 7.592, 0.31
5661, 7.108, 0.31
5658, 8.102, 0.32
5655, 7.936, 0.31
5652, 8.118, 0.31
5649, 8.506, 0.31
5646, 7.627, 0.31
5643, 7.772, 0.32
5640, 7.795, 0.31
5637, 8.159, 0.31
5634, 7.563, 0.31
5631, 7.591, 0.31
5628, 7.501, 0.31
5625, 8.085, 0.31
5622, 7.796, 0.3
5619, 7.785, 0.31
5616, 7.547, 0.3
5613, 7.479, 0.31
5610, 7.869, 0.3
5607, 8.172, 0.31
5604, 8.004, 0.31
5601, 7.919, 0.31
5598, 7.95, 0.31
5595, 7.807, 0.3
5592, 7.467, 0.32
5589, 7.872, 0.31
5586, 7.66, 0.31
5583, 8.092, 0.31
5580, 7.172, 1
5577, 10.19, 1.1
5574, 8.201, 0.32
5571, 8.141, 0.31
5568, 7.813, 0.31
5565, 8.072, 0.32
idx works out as 1.30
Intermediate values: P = 31.9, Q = 7.94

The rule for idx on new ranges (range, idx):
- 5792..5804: 1.31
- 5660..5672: 1.28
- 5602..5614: 1.29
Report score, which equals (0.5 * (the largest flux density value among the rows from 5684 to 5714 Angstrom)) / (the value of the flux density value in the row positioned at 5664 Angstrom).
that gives 0.548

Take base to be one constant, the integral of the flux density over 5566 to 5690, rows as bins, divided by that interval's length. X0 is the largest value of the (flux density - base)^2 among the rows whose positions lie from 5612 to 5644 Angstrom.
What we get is 0.19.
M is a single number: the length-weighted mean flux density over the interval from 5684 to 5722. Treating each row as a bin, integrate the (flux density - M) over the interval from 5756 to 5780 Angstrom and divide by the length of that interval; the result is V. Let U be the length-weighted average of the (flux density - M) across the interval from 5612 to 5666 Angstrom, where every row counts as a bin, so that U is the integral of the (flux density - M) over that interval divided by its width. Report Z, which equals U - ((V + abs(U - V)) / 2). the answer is -0.10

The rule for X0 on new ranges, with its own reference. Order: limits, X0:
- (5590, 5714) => 0.66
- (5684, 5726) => 1.03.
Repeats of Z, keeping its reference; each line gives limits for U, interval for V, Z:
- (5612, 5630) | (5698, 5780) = -0.22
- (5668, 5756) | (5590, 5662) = 0.05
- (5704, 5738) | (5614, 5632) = -0.01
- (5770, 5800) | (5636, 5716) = -0.04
